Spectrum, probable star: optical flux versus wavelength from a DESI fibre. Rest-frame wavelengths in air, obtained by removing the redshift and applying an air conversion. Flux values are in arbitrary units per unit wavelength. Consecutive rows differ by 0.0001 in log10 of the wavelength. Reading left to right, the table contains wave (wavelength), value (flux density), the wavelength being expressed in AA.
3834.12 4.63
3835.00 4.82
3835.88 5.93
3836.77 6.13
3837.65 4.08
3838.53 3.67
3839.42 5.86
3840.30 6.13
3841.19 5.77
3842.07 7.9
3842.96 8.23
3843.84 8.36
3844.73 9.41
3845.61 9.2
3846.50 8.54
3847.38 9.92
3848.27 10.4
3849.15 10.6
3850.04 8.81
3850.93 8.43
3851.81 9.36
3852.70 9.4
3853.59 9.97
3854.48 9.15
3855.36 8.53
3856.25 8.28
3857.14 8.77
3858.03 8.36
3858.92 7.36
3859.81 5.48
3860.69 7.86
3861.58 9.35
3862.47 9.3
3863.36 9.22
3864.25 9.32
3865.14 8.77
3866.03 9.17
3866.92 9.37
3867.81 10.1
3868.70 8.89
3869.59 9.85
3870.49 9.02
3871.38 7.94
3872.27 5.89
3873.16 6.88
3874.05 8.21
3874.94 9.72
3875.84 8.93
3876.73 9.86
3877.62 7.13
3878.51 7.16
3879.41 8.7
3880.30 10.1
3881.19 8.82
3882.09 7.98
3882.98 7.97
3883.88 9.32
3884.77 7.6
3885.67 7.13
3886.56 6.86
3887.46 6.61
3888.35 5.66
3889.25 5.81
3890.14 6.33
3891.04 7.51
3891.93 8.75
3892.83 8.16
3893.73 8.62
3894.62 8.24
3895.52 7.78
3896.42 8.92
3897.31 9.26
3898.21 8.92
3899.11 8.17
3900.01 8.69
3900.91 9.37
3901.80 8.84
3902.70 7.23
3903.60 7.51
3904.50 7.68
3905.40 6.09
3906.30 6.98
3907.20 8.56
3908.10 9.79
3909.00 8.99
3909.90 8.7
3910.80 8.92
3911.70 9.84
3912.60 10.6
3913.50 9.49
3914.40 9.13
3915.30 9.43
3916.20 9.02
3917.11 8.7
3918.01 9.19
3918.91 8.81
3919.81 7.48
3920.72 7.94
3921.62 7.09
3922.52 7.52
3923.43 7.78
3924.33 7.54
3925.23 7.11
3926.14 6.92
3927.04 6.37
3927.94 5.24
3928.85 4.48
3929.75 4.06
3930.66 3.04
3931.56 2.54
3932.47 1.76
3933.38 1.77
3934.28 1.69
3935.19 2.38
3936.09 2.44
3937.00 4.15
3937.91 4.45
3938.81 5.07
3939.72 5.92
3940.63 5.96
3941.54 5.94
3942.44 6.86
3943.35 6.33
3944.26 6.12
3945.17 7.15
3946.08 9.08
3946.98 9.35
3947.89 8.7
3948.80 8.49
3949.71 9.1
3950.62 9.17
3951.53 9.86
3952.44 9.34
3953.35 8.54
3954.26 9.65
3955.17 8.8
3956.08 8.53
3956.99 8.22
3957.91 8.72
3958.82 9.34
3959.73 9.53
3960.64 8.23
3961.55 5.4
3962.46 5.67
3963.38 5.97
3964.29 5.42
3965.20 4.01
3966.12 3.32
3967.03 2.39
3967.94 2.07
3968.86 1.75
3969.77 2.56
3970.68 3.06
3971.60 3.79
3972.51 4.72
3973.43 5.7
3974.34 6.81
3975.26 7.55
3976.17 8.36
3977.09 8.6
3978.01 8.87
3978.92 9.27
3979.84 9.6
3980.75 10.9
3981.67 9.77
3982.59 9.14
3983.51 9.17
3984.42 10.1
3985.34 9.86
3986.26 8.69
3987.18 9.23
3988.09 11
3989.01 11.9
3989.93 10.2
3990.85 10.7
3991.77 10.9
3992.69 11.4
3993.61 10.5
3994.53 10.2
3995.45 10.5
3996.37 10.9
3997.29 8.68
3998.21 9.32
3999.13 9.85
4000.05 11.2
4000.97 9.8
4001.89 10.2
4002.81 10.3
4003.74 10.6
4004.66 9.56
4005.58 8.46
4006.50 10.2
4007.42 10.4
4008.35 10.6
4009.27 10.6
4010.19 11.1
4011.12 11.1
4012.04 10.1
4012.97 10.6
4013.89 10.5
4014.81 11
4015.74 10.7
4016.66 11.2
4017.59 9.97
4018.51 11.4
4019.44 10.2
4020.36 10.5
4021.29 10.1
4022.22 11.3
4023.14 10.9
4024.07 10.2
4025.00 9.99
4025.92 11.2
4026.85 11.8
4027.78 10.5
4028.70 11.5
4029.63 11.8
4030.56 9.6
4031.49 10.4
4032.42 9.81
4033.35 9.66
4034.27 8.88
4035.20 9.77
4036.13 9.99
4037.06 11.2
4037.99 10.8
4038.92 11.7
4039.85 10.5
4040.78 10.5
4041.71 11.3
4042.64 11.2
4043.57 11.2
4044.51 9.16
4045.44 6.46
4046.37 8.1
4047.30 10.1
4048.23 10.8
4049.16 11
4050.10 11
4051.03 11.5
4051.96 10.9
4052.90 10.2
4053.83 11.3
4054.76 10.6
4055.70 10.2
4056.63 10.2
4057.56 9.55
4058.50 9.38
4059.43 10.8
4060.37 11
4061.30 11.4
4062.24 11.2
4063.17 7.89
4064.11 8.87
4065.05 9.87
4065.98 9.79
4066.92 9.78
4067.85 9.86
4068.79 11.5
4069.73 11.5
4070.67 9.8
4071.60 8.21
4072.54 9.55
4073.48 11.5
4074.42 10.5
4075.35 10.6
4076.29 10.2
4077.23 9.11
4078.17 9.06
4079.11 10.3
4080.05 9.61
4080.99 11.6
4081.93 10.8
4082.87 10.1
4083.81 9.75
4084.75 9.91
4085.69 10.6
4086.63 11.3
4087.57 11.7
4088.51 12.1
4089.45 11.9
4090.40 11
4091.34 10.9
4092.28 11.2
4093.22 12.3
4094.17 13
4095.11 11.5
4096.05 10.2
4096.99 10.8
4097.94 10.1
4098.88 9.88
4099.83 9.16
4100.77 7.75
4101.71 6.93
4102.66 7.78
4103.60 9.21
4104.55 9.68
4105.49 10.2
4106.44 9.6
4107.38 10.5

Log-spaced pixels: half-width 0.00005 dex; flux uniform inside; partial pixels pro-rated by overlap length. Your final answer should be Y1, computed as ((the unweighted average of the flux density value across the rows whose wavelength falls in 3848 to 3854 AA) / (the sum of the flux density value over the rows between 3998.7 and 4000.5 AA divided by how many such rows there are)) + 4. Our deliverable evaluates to 4.9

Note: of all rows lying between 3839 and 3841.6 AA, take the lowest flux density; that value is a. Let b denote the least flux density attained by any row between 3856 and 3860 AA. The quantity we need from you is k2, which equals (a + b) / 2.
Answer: 6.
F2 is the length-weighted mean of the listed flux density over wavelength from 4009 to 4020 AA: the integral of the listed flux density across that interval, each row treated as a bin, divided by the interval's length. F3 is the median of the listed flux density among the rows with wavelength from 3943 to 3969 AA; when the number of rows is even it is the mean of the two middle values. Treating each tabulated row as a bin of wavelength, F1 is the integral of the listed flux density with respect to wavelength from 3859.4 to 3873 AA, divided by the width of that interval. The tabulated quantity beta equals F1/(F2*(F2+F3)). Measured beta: 0.042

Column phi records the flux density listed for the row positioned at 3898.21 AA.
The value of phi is 8.92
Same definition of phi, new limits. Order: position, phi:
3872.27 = 5.89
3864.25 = 9.32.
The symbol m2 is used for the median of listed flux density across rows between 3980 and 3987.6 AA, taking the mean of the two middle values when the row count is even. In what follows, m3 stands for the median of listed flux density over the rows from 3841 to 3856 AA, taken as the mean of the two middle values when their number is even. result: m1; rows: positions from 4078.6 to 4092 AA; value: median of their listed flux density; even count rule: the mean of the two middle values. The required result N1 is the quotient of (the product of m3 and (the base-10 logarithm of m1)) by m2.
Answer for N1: 1.00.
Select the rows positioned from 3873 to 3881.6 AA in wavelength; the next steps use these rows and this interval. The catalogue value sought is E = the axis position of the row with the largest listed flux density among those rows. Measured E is 3880.30 AA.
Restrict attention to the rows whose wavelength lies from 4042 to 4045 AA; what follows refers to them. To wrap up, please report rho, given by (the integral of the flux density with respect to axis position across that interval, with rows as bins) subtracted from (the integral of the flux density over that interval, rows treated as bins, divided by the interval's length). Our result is -21.0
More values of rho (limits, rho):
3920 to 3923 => -15.0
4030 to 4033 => -19.9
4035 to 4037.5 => -15.5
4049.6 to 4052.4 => -20.0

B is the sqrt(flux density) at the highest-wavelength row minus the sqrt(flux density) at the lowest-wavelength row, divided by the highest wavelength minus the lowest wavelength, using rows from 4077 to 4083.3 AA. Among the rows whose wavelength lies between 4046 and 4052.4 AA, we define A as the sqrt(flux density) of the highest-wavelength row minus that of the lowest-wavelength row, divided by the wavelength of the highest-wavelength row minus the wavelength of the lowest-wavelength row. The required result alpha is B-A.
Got -0.05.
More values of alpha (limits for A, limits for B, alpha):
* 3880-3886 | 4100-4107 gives 0.15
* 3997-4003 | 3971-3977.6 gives 0.13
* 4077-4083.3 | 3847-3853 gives -0.04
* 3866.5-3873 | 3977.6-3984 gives 0.13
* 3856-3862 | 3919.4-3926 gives -0.05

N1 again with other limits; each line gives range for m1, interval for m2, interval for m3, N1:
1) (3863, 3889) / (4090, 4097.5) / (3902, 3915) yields 0.75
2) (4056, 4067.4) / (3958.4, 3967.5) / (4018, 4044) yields 1.88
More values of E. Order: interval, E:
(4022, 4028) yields 4026.85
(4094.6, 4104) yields 4095.11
